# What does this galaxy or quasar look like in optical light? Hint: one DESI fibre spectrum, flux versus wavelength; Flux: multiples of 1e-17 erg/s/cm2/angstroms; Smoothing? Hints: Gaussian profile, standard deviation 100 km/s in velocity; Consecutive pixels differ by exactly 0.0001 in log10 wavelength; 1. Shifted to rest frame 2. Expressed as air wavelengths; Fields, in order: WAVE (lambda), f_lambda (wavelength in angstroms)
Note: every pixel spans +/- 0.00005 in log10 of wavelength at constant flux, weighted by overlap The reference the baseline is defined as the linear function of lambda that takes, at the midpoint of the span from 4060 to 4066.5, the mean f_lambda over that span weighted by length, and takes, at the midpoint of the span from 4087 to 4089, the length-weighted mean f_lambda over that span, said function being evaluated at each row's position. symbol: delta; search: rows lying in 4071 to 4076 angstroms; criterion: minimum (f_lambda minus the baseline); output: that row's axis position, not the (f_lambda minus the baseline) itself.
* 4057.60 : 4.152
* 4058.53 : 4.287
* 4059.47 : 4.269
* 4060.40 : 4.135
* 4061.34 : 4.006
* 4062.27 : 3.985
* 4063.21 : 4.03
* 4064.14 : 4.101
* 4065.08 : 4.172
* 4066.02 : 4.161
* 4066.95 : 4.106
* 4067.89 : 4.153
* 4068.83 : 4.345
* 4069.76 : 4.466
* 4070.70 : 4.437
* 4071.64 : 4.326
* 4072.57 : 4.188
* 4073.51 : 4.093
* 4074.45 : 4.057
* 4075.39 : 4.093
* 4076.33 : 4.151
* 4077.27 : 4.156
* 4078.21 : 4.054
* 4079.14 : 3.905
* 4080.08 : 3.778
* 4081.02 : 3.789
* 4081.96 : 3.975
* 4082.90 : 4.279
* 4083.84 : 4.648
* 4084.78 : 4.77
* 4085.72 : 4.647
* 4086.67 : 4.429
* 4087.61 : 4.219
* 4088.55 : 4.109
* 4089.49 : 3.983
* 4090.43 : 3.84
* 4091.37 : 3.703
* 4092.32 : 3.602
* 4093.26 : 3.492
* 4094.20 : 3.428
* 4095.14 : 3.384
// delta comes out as 4074.45 angstroms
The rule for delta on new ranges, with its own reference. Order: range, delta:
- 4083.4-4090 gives 4089.49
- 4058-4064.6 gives 4062.27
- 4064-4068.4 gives 4066.95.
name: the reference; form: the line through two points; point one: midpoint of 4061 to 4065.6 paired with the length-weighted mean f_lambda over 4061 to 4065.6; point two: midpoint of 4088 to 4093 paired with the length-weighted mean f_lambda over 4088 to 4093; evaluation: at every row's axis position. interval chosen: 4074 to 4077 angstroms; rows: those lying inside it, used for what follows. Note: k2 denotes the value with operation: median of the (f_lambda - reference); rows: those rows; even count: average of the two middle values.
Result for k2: 0.13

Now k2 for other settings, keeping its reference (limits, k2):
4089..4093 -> -0.06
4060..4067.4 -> 0.05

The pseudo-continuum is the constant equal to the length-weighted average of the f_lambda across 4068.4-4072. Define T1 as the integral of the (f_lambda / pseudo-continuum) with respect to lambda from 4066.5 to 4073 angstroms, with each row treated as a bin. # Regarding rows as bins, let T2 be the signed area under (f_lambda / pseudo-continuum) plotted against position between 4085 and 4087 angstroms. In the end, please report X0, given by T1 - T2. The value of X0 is 4.3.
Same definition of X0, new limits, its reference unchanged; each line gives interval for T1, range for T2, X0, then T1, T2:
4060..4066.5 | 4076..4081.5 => 1.1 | 6.0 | 5.0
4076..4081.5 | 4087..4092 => 0.5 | 5.0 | 4.5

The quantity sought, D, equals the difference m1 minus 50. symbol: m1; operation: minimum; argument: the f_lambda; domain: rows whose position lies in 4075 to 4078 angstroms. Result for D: -45.91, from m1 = 4.093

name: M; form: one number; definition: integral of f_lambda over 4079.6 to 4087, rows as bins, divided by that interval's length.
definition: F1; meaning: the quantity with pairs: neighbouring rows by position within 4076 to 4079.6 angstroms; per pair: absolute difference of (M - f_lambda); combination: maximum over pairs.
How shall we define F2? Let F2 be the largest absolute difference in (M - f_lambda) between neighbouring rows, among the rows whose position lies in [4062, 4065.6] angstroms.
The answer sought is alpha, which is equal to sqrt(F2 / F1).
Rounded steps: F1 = 0.15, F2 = 0.07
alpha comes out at 0.7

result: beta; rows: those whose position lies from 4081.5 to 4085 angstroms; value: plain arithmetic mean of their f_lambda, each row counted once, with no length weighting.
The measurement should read 4.42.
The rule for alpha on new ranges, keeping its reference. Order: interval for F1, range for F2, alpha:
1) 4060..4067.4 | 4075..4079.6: 1.1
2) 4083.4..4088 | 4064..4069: 0.9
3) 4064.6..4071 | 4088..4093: 0.9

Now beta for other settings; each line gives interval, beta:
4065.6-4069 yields 4.19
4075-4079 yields 4.11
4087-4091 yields 4.04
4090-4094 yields 3.66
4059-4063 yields 4.10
